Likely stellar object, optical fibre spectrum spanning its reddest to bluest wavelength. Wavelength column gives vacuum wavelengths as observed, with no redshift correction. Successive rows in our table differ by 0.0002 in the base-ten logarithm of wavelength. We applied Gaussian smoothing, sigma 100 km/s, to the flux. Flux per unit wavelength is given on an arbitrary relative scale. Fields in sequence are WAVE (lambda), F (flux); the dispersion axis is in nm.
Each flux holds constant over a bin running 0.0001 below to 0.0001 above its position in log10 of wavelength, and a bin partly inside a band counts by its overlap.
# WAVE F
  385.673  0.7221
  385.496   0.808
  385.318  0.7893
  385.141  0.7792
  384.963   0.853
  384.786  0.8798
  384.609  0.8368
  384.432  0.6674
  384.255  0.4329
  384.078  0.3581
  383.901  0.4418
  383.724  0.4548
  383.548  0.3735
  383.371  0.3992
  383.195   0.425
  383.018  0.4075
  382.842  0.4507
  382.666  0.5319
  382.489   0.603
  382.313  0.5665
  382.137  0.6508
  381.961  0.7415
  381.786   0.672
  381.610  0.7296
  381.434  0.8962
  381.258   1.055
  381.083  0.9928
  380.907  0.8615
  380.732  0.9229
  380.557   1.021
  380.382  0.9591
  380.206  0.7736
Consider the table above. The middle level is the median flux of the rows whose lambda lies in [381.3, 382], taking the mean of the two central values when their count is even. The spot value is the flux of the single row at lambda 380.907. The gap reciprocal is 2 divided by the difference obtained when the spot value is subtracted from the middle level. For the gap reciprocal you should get -16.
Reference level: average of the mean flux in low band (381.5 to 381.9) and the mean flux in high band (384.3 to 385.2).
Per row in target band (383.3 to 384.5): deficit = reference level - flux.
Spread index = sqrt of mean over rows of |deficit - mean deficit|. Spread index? 0.256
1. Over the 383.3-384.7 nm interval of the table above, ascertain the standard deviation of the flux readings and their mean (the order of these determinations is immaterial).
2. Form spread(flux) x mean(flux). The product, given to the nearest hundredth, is 0.08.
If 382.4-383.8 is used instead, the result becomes 0.03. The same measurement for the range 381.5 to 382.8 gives 0.05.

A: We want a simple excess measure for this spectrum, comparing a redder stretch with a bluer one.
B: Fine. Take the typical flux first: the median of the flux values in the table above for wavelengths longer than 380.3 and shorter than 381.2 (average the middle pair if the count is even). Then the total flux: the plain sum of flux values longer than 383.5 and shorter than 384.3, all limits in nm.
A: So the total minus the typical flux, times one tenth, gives 0.11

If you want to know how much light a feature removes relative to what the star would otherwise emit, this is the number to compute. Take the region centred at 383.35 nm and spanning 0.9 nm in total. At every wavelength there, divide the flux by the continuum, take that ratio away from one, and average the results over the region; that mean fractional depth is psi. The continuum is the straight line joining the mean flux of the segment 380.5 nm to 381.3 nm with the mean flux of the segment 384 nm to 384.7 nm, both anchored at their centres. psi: 0.40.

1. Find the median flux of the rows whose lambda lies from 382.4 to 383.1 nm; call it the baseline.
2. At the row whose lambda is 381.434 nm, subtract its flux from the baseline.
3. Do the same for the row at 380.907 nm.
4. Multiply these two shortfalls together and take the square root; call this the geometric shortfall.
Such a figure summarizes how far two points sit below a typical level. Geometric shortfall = 0.39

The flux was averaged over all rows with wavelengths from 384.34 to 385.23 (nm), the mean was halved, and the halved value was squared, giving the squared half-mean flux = 0.16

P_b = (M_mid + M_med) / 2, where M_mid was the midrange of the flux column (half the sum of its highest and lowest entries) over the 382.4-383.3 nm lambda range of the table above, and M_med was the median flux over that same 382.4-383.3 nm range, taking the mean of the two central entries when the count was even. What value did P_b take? 0.5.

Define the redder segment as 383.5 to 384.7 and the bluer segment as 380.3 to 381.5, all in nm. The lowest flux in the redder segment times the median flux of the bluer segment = 0.34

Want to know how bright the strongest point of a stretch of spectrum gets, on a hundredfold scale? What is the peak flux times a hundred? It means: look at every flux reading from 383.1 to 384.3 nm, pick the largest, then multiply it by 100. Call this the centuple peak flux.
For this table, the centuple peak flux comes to 45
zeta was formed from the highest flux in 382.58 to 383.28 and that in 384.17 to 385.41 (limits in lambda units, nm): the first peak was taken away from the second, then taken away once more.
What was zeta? -0.18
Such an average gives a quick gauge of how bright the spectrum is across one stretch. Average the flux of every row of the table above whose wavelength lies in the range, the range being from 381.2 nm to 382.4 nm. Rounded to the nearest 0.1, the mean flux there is 0.8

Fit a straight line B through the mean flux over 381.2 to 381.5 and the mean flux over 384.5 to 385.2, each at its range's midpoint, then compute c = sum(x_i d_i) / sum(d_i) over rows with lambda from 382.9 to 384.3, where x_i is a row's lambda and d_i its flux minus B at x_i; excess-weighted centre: 383.62 nm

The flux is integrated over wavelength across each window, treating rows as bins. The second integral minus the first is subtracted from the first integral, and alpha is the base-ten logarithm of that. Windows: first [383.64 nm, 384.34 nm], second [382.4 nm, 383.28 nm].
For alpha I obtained -0.8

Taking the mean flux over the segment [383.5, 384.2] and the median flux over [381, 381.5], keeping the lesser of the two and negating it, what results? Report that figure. -0.41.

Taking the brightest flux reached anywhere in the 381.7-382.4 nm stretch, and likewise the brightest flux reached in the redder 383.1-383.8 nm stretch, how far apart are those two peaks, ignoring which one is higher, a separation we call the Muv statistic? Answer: 0.29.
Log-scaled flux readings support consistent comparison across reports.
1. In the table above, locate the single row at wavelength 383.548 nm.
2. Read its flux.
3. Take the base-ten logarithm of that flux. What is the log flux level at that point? -0.43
